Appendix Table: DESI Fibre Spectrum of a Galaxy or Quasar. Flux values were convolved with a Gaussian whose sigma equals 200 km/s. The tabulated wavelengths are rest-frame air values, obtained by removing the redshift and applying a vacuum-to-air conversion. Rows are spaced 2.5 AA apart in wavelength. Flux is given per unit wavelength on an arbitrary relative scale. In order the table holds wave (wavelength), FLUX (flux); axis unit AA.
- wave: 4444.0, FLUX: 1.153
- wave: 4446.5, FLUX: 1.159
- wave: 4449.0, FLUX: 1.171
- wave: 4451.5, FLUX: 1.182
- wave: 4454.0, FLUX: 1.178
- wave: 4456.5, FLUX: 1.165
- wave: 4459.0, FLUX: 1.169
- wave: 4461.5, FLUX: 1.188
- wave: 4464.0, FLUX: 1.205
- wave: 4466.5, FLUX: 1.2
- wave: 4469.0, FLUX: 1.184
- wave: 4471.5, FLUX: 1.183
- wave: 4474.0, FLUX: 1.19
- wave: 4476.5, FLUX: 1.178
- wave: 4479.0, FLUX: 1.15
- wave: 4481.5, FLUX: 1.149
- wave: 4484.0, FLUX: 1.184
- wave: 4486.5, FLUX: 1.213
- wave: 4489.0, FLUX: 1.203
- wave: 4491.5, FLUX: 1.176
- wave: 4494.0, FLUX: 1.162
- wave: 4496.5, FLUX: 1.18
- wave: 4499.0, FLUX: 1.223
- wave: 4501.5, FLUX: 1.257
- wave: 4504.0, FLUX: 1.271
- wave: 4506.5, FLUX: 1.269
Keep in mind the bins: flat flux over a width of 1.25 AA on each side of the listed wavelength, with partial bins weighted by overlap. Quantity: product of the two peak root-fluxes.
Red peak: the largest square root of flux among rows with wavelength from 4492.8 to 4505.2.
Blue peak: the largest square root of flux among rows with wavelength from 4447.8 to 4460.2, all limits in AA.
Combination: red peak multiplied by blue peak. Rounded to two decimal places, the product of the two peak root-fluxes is 1.23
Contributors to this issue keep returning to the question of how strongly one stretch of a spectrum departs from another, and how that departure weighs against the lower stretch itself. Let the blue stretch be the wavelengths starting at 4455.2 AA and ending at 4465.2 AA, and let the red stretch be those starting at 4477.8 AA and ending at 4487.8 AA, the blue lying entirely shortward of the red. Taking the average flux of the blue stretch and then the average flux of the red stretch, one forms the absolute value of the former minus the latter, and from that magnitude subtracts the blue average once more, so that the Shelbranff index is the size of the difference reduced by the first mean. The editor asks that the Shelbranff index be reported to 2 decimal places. -1.17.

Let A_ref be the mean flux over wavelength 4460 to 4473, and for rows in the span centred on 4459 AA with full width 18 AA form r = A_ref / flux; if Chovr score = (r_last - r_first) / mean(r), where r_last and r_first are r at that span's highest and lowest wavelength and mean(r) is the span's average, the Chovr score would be -0.02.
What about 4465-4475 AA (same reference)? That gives 0.01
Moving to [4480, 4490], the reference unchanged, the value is -0.05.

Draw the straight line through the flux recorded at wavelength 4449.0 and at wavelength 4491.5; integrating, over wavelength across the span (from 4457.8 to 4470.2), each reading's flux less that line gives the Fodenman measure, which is 0.21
